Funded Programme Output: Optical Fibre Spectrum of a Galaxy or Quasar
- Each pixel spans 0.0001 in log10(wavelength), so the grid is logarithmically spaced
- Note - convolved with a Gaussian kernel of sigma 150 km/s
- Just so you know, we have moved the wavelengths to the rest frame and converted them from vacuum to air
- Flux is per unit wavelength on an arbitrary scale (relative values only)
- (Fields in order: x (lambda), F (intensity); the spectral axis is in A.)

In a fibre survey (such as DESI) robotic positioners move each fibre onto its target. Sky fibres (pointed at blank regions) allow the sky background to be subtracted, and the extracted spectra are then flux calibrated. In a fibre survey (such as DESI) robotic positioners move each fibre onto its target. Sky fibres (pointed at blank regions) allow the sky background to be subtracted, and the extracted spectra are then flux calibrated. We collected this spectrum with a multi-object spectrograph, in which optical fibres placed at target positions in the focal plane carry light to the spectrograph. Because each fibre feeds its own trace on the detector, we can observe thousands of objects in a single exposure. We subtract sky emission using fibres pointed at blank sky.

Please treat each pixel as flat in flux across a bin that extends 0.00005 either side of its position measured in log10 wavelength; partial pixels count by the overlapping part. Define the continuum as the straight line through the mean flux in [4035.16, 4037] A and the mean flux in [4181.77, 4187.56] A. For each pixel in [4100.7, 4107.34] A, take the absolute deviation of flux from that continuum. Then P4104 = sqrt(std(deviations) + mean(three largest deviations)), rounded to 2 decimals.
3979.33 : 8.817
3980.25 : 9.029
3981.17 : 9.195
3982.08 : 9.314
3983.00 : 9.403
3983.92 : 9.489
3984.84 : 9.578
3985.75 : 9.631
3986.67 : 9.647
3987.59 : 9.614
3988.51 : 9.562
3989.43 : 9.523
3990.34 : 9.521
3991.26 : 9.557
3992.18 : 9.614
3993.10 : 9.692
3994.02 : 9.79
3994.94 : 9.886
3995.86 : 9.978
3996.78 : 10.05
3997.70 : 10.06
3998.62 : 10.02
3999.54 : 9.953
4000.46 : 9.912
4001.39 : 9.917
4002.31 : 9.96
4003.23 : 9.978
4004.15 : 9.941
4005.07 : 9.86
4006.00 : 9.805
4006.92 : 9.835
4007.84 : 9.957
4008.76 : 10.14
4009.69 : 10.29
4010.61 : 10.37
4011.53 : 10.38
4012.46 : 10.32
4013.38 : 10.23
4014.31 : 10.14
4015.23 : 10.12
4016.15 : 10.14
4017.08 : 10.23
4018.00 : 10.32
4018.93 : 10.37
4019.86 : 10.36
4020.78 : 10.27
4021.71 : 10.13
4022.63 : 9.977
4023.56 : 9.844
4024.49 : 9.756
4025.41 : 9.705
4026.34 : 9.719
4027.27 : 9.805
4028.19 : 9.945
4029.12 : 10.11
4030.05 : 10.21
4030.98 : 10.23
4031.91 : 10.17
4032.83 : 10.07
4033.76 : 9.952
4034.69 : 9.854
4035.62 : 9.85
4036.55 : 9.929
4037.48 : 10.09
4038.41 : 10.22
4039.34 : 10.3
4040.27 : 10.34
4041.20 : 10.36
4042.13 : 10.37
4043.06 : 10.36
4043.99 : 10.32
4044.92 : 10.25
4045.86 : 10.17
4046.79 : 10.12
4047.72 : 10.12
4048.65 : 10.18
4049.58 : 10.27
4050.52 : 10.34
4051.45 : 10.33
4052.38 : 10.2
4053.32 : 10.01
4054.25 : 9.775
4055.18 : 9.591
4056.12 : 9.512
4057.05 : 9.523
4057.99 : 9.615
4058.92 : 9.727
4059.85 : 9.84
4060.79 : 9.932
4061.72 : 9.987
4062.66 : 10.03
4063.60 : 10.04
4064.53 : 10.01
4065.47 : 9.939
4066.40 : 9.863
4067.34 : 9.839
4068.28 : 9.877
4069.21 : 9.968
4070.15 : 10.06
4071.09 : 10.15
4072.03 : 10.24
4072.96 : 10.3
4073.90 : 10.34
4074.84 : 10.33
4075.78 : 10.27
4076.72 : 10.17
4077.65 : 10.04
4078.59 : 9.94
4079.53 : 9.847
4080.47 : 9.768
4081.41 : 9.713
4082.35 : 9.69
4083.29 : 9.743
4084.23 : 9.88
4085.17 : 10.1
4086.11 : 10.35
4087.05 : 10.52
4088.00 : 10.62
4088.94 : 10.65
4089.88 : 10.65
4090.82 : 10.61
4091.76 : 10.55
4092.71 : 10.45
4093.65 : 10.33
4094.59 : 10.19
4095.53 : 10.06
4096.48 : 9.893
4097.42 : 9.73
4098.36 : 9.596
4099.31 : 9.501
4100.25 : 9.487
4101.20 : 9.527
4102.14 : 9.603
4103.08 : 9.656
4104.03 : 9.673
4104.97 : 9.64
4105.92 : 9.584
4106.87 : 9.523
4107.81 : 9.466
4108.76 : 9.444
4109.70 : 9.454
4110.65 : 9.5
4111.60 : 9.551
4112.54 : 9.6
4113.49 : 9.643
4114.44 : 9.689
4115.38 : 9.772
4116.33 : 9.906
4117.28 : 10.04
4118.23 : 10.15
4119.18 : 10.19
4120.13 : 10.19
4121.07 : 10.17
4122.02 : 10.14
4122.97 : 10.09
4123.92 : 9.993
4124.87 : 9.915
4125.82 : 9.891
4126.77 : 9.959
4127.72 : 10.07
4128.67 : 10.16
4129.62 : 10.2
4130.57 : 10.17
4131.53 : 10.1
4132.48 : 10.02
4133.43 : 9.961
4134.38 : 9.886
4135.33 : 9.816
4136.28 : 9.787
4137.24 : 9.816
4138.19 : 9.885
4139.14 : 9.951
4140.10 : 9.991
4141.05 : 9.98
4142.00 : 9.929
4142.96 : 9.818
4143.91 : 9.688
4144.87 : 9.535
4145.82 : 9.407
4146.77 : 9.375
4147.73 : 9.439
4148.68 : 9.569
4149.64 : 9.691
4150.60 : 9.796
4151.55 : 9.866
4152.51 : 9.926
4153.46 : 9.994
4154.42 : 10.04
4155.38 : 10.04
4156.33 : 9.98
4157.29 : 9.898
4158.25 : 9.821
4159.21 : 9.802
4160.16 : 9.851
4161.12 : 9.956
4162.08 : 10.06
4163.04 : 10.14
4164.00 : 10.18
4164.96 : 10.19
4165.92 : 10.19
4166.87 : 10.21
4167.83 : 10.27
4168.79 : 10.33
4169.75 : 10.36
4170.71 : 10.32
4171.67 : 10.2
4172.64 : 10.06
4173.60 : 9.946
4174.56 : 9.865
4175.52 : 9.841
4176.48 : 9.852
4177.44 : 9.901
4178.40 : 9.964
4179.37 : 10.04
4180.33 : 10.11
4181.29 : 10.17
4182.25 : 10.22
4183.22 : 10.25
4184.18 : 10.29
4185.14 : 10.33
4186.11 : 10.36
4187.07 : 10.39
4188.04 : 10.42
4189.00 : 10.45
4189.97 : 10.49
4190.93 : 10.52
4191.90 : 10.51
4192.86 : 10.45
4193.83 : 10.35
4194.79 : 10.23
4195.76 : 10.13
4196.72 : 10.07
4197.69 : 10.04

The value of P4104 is 0.77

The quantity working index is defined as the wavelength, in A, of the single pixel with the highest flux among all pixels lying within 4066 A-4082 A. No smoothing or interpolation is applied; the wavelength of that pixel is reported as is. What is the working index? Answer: 4073.90 A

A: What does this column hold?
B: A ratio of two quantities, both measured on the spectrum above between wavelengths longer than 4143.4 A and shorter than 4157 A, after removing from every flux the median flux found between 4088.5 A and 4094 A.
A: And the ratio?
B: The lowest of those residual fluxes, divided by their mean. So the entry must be 1.4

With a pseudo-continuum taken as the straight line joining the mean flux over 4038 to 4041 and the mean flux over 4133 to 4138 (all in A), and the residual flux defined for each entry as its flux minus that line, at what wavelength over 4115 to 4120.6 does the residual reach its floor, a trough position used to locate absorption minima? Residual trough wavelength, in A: 4115.38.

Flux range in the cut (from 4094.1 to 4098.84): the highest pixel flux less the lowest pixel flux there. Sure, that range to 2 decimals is 0.59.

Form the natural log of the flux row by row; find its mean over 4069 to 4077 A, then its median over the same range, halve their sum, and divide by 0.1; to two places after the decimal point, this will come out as 23.24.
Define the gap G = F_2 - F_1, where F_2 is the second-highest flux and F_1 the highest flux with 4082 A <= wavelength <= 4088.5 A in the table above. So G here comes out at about -0.100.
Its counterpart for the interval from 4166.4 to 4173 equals -0.030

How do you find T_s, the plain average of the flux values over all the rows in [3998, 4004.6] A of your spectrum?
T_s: 10.0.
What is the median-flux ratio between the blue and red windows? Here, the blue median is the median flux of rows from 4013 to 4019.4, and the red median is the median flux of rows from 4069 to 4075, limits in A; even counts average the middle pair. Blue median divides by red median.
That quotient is 1.00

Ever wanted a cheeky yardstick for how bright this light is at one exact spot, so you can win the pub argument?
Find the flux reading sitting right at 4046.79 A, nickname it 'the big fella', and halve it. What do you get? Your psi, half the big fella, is 5.06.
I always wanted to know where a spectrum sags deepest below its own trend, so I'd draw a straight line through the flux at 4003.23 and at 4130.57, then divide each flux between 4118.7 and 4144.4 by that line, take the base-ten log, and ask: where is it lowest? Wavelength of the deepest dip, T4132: 4143.91 A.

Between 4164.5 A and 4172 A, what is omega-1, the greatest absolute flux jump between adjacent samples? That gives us 0.12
